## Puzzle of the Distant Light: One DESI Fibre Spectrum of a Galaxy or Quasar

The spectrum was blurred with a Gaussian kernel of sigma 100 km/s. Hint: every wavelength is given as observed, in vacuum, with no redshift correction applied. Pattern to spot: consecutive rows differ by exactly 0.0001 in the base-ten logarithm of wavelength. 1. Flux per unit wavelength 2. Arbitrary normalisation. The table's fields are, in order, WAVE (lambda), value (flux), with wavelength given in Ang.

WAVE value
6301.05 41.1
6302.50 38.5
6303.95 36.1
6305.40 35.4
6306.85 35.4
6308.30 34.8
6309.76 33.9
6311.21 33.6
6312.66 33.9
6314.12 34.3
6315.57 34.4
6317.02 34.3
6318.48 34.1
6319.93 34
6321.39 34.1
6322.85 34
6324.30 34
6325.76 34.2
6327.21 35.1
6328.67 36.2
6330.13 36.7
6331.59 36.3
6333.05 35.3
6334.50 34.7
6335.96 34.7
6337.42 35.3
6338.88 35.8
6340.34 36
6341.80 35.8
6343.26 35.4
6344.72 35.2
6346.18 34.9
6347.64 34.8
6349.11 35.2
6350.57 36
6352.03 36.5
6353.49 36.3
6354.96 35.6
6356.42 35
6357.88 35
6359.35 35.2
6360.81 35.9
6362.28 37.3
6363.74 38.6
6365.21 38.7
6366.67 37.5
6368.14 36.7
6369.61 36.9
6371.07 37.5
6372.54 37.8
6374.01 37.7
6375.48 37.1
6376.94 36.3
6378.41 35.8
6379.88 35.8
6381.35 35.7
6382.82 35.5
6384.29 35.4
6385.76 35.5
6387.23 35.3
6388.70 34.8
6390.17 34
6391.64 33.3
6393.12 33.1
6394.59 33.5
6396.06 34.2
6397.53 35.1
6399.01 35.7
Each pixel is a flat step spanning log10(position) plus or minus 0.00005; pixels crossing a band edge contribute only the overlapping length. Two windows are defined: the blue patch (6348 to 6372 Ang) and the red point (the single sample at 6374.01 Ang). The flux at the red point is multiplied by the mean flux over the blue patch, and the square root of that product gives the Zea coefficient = 37.1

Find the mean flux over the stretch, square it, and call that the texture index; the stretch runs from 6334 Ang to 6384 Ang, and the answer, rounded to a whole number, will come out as 1305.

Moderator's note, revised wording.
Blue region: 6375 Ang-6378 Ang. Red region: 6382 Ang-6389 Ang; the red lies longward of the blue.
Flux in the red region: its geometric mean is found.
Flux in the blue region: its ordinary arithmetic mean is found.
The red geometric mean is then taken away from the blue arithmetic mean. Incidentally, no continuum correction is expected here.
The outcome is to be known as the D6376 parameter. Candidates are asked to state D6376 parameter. 1.4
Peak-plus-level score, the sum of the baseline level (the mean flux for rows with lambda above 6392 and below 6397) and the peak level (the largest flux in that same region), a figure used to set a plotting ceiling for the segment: 67.8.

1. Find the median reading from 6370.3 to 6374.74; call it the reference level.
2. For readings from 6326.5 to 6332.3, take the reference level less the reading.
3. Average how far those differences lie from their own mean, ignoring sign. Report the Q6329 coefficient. 0.49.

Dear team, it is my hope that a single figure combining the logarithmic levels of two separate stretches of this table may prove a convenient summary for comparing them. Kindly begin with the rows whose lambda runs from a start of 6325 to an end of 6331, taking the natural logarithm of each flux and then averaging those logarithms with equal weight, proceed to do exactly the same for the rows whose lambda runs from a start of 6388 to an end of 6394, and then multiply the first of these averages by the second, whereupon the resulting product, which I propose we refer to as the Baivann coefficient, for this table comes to 12.6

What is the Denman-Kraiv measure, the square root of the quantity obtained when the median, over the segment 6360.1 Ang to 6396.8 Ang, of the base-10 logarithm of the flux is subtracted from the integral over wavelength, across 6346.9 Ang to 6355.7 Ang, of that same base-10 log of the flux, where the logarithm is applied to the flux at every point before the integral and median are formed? 3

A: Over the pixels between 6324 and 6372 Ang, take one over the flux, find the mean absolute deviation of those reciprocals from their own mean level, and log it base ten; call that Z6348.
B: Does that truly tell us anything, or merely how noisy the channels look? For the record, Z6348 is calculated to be -3.16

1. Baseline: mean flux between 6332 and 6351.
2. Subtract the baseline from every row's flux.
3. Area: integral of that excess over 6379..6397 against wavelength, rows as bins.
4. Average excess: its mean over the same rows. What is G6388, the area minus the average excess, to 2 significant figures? -11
